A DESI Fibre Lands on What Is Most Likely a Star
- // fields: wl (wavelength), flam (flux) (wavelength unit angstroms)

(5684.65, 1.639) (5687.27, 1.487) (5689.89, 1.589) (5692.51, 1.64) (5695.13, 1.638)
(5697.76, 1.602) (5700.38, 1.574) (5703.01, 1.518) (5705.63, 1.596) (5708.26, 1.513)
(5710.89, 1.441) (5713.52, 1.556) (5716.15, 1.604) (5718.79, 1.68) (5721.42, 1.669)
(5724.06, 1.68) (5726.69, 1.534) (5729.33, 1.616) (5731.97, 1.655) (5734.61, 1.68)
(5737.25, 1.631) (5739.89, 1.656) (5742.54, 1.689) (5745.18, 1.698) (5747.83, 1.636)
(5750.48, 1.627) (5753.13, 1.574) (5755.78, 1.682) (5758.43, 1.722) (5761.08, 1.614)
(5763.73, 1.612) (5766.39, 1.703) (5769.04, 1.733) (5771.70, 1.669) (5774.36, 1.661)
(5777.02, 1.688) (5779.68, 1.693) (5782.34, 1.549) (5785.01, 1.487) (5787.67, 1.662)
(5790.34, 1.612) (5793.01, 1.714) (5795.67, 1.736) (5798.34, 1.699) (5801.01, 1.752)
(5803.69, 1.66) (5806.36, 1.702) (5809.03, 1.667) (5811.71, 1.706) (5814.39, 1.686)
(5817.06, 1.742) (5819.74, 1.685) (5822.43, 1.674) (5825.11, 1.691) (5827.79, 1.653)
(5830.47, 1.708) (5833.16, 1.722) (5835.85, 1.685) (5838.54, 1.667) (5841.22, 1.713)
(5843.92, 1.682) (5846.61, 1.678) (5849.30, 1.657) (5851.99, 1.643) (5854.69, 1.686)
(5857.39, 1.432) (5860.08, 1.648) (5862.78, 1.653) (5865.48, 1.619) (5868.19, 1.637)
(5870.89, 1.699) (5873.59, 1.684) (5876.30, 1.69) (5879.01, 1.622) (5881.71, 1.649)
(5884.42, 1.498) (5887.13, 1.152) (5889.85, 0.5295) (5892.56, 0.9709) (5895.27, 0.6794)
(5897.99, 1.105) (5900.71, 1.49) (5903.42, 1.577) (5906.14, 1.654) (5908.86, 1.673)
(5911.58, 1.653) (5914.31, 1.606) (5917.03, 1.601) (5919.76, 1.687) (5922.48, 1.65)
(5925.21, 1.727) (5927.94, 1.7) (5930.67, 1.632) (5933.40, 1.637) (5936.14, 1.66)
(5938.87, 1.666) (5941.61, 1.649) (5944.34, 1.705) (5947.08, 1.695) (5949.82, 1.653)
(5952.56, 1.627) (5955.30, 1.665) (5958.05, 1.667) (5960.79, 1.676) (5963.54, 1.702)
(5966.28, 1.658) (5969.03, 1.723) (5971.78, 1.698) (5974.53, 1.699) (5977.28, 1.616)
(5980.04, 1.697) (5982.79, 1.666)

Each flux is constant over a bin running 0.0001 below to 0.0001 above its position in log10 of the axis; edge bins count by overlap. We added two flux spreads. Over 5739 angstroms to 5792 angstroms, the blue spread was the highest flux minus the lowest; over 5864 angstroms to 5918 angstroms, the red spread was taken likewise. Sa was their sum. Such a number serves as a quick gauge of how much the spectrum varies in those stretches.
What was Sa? 1.4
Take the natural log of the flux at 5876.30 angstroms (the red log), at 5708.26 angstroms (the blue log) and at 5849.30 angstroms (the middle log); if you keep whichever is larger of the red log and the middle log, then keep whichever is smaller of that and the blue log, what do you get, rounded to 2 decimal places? 0.41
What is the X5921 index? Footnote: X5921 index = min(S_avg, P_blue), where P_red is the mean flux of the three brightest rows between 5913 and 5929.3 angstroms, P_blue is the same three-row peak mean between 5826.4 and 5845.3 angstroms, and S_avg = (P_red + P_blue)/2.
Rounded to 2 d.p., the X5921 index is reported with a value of 1.71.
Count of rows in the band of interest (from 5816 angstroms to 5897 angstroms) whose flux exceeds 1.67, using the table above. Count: 14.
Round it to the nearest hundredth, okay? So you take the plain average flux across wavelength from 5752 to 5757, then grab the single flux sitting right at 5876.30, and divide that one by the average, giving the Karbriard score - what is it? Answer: 1.04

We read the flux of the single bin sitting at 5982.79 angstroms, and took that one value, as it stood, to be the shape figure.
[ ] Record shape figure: 1.666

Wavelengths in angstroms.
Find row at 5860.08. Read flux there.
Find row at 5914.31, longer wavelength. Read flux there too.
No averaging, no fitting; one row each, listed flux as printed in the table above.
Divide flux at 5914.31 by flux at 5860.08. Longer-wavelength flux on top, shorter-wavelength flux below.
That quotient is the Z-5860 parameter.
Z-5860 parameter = 0.97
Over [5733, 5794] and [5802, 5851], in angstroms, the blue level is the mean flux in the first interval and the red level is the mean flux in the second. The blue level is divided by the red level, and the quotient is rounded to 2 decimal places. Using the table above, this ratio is 0.98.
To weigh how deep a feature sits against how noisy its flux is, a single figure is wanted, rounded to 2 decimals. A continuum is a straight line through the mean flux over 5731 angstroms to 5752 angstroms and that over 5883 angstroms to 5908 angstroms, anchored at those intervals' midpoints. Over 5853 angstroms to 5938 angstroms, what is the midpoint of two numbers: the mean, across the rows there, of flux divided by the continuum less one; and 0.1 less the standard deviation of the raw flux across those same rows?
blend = 0.04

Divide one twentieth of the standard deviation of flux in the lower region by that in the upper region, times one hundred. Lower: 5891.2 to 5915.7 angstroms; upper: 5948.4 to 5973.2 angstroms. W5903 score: 63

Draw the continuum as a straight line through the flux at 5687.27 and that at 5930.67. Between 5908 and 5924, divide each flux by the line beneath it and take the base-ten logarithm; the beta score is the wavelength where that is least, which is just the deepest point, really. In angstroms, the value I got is 5917.03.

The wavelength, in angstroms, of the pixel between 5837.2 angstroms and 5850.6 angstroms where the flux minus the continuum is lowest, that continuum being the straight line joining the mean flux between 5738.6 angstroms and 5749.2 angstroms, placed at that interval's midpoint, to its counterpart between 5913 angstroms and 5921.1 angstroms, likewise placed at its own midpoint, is 5849.30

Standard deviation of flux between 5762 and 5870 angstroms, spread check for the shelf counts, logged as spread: 0.062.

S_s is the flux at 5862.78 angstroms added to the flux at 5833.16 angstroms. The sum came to 3.375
